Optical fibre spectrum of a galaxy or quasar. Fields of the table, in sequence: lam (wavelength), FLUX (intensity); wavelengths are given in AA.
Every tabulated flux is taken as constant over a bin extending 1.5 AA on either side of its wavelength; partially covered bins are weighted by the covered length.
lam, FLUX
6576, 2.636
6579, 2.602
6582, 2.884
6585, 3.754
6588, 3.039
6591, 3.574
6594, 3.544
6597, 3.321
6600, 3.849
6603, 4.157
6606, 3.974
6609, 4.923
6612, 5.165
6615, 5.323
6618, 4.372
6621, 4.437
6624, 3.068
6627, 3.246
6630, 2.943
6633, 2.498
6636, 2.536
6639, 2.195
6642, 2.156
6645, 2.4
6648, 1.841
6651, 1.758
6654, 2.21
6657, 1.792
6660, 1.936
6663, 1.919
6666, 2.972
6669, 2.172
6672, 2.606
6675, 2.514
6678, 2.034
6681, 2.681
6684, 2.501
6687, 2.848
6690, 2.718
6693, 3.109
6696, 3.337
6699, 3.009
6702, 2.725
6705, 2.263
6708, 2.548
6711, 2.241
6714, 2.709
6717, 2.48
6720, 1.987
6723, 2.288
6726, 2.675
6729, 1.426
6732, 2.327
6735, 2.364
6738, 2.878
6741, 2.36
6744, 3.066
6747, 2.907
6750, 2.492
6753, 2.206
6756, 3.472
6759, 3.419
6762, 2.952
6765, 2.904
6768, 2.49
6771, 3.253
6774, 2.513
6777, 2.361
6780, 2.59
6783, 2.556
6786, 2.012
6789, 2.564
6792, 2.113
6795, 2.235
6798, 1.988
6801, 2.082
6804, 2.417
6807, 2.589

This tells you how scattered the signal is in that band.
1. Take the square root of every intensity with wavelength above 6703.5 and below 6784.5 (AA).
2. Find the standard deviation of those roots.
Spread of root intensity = 0.14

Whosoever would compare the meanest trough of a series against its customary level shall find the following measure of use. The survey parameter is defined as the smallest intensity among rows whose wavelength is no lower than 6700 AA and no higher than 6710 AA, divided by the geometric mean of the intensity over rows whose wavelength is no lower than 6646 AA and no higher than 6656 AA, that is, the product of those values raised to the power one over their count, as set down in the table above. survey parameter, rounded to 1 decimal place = 1.2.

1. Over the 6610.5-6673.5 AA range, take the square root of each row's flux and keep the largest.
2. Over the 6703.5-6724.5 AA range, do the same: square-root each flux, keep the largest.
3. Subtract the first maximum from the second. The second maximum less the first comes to -0.66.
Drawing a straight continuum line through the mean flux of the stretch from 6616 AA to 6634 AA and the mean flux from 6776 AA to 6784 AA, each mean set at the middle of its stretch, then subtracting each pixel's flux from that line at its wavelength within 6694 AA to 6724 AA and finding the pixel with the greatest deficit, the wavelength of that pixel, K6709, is 6720 AA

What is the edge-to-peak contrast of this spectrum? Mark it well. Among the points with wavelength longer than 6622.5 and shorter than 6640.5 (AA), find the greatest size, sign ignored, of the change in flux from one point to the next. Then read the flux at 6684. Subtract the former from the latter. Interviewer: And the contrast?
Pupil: 2.06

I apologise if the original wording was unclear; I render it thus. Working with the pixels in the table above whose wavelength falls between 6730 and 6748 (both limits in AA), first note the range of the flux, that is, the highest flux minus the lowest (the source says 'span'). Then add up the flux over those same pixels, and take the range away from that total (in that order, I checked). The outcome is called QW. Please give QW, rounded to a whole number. 15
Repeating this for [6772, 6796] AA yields 18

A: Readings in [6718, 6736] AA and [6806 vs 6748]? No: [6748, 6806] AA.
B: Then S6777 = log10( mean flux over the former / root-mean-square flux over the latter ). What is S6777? -0.076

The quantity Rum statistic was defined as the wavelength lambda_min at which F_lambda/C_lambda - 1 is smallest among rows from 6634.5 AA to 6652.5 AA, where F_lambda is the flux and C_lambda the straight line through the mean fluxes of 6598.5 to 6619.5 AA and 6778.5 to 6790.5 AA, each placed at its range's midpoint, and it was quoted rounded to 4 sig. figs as 6651 AA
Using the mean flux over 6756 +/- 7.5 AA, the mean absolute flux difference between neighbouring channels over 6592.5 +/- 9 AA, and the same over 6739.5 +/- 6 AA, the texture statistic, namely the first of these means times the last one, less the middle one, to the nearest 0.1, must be 1.3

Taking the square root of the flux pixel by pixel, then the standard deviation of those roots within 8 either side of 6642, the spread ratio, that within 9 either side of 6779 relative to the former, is 1.4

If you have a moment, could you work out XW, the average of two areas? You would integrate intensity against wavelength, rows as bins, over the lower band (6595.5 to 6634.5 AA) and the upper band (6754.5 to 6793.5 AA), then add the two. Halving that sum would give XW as 130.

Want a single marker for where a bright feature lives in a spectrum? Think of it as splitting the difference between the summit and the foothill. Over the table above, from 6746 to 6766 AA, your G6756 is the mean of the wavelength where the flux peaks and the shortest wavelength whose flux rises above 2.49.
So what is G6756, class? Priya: 6751.5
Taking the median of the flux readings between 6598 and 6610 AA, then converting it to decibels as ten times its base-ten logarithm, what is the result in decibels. 6.1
